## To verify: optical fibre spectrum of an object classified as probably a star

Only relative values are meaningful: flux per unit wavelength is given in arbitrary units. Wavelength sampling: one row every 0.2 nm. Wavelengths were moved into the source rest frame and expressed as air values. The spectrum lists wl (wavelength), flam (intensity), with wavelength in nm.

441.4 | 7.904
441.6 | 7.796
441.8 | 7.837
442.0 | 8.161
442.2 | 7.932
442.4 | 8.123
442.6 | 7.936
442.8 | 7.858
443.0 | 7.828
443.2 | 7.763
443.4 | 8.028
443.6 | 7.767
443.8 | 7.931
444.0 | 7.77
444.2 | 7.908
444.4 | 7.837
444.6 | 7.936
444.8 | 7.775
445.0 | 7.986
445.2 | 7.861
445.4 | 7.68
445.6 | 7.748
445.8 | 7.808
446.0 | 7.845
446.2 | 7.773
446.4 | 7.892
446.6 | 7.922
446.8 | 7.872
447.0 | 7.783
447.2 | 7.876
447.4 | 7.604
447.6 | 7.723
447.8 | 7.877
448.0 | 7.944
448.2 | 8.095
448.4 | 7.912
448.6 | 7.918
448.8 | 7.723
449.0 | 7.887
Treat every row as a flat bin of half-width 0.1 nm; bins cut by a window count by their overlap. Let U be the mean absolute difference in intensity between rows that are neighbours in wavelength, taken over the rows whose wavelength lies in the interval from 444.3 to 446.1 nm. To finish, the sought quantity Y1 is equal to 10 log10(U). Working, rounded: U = 0.118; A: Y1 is -9.3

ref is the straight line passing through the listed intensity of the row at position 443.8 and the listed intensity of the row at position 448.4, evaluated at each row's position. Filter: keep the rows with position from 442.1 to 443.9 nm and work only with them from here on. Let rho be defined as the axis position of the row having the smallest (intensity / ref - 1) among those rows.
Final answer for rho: 443.2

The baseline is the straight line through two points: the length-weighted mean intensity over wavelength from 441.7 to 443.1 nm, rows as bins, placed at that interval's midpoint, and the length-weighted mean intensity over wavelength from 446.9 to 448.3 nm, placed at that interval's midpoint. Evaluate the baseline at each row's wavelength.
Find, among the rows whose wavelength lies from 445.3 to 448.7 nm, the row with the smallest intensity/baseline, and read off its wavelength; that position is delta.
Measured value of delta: 447.4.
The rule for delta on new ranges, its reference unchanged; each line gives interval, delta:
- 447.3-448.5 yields 447.4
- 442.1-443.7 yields 443.2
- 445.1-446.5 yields 445.4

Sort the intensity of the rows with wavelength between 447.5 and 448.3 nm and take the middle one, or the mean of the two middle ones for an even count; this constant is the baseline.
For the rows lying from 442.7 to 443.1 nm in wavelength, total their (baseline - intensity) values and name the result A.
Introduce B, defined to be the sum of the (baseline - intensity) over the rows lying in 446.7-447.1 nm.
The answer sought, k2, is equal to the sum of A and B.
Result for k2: 0.3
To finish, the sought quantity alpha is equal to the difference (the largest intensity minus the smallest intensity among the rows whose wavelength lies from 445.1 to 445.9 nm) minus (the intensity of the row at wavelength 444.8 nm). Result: -7.59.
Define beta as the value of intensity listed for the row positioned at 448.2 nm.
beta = 8.095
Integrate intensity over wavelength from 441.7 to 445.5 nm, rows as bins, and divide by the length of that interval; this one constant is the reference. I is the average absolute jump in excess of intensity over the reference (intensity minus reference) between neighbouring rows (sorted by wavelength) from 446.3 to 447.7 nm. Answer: 0.109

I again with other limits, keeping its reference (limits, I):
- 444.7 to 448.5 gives 0.116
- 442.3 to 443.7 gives 0.148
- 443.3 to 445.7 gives 0.149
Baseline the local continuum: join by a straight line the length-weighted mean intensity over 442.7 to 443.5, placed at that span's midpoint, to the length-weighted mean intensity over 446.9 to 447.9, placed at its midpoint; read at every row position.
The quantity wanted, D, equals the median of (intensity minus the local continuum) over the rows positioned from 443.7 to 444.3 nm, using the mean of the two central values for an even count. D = 0.06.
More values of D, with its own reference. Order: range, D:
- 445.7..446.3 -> 0.00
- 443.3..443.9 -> 0.08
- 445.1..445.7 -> -0.07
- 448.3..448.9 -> 0.16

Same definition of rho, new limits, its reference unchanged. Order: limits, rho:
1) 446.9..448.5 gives 447.4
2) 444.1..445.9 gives 445.4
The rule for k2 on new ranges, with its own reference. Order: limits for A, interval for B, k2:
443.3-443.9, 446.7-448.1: 0.7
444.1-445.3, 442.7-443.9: 0.4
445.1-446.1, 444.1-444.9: 0.8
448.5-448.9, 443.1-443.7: 0.4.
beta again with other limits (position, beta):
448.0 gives 7.944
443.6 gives 7.767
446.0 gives 7.845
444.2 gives 7.908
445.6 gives 7.748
